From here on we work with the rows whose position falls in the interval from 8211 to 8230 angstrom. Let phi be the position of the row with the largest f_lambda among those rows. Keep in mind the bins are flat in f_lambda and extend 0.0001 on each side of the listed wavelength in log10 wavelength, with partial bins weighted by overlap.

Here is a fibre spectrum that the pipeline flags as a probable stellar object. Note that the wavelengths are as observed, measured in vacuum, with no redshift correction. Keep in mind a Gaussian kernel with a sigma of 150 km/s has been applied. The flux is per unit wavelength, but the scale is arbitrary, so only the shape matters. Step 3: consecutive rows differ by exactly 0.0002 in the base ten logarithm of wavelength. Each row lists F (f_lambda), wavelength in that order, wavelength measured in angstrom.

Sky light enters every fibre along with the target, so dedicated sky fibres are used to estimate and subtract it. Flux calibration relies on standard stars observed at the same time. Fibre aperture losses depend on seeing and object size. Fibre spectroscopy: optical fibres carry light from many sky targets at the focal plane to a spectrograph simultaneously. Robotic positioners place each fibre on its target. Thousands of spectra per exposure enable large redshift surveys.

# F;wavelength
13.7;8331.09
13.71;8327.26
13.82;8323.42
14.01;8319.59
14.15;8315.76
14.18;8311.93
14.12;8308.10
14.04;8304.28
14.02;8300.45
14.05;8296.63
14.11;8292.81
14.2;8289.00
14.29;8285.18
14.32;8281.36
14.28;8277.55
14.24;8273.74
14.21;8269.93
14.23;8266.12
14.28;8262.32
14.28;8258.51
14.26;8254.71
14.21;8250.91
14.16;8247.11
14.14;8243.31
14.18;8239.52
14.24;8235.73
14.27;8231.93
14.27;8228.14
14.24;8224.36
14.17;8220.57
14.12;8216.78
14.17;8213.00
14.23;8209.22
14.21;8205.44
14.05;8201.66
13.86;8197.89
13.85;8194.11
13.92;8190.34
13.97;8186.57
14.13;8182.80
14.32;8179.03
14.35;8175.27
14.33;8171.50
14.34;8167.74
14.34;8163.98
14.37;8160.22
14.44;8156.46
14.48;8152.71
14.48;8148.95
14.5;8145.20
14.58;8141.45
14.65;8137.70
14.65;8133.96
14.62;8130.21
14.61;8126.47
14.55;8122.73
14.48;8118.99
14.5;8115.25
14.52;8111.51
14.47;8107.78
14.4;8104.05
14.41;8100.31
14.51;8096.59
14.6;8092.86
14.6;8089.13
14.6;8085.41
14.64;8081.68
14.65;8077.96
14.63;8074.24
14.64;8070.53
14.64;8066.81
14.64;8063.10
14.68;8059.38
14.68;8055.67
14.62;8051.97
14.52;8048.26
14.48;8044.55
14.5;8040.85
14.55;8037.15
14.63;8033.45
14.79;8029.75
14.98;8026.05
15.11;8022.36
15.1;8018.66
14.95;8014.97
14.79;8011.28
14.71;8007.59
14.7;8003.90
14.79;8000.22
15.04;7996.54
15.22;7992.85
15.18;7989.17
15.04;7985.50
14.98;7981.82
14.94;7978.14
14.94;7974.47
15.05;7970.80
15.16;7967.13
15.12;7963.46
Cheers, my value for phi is 8228.14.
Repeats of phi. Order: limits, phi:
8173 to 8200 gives 8175.27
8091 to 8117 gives 8092.86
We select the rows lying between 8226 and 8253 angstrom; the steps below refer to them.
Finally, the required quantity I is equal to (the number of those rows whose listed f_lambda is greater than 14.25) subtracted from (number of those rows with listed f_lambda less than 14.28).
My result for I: 5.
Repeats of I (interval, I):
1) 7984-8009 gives -7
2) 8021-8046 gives -7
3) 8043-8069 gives -7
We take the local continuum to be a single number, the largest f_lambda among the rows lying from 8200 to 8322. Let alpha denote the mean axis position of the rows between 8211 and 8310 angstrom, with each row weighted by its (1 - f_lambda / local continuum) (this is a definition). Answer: 8266.2 angstrom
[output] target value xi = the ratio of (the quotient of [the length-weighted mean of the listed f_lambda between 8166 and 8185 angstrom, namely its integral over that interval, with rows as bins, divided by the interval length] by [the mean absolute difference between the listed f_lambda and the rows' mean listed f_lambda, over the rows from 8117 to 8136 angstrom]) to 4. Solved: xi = 67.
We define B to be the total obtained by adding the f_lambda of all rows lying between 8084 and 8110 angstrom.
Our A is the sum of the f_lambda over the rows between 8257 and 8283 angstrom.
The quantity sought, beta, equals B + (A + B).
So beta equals 303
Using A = 100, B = 102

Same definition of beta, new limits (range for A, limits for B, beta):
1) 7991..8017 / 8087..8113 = 307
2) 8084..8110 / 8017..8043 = 309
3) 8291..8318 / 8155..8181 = 300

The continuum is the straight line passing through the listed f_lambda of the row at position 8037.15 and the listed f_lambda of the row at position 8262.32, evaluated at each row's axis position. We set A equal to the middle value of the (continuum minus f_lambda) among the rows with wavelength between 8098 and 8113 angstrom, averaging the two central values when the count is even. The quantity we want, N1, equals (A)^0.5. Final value 0.17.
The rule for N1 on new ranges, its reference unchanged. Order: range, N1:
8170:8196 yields 0.50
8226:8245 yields 0.27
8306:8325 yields 0.32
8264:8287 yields 0.06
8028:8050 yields 0.09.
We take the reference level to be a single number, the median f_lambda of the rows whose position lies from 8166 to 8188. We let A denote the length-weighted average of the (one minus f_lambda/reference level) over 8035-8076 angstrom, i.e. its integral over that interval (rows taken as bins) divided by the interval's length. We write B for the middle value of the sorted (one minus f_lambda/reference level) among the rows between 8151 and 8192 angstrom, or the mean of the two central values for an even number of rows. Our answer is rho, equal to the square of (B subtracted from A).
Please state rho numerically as 0.0003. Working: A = -0.02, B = -0.001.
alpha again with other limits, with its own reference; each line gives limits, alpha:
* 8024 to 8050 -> 8033.6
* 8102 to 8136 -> 8122.3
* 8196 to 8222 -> 8206.5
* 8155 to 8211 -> 8198.0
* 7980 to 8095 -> 8025.9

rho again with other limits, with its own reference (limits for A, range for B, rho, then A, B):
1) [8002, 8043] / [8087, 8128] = 0.0004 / -0.03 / -0.013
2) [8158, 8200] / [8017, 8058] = 0.0011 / 0.01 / -0.021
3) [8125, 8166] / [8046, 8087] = 0.0001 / -0.01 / -0.022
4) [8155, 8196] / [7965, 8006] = 0.0033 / 0.01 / -0.050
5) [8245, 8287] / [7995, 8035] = 0.0014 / 0.01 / -0.032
